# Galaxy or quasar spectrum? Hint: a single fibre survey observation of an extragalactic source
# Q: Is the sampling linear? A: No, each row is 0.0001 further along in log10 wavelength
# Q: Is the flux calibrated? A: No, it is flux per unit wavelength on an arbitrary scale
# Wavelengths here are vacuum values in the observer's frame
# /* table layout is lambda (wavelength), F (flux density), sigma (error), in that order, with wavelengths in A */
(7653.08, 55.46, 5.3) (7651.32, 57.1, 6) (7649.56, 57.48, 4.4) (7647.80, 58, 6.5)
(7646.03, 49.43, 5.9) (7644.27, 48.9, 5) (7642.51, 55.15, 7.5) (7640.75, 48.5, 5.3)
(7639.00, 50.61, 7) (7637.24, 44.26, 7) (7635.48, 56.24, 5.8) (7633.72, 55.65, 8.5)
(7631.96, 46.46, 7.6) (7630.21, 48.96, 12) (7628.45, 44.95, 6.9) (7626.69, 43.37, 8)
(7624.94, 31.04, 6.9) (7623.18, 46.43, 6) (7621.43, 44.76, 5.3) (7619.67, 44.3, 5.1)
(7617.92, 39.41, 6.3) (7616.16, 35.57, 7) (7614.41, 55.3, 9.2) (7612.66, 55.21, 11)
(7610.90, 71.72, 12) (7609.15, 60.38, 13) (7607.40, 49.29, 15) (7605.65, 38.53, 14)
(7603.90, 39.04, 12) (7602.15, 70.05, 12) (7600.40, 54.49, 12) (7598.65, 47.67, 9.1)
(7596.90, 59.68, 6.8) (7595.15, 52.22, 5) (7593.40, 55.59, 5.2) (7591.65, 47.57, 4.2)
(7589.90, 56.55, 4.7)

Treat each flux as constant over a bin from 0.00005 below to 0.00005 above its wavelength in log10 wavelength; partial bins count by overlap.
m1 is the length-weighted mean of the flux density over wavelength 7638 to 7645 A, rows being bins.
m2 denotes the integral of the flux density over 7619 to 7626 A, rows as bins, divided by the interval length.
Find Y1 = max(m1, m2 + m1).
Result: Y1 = 92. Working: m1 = 50.8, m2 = 42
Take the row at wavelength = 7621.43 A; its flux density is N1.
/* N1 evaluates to 44.76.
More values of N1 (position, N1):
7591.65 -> 47.57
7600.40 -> 54.49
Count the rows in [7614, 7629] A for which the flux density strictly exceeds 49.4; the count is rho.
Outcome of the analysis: 1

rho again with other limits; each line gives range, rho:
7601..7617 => 5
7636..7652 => 6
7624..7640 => 3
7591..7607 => 5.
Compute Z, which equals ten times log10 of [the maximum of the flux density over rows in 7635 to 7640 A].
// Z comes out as 17.50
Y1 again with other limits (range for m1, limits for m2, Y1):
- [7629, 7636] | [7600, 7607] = 101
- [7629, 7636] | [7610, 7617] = 106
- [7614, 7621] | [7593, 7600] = 97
